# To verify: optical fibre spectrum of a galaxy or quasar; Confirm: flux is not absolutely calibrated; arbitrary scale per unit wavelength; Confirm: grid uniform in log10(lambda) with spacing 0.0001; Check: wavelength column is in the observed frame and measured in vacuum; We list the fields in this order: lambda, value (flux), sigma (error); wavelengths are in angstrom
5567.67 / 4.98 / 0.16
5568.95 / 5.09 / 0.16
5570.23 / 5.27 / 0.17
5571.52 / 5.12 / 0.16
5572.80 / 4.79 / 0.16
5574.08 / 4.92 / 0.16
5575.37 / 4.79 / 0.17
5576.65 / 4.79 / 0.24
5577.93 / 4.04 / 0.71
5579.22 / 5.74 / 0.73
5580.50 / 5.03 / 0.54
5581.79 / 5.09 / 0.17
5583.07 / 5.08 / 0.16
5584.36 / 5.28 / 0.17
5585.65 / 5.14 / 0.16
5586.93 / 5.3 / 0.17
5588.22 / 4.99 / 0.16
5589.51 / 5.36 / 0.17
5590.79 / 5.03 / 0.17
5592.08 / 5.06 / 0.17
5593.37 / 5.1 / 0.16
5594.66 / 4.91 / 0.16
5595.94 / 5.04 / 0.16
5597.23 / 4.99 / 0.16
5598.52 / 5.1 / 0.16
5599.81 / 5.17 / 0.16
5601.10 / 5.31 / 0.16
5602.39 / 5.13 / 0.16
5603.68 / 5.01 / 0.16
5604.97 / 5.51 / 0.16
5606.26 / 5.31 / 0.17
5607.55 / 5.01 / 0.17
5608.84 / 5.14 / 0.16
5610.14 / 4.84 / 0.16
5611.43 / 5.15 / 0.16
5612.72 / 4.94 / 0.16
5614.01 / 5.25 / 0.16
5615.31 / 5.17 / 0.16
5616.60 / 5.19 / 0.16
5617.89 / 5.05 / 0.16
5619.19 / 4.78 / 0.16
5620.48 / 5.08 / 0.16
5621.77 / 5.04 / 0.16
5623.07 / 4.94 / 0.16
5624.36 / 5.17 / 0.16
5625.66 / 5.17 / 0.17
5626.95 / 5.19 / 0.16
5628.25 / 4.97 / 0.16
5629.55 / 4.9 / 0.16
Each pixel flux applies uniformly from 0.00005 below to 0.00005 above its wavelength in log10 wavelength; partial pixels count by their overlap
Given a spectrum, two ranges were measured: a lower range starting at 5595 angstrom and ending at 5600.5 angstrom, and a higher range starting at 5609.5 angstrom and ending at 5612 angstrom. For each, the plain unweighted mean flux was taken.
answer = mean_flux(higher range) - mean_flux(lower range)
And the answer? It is -0.08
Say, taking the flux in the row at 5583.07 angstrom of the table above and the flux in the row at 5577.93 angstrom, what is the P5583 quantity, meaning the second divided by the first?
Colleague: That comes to 0.80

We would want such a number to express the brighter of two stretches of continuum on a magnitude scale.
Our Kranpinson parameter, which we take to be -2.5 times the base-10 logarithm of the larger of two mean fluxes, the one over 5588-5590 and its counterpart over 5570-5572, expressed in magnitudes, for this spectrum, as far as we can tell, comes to -1.79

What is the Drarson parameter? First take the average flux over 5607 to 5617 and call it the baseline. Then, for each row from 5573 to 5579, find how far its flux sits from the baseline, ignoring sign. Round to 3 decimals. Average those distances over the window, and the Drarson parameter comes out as 0.451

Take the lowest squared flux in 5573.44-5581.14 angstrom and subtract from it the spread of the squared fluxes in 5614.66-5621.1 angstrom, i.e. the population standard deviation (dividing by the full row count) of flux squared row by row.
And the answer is 14.9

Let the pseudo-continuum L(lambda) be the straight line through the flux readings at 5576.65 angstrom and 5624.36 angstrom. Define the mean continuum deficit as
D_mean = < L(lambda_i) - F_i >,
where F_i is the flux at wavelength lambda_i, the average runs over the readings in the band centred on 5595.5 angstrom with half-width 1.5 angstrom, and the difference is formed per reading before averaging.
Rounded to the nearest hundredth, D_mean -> -0.04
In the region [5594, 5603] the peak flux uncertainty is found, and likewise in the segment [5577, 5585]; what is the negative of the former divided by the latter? -0.22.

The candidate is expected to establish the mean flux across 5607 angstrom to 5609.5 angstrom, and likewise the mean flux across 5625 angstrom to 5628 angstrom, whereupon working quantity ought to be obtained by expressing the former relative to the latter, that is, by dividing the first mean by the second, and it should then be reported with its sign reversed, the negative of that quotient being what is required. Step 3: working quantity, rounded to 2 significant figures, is -0.98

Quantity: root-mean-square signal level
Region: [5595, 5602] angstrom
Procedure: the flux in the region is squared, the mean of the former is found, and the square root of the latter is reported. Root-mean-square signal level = 5.12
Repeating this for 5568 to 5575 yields 5.04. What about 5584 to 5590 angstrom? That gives 5.22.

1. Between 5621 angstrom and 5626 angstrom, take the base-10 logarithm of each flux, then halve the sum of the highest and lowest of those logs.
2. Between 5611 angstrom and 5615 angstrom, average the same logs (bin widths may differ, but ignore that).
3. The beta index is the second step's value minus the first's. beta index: 0.005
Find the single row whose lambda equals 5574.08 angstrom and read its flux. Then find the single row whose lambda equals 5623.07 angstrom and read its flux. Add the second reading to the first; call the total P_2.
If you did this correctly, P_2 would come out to 9.86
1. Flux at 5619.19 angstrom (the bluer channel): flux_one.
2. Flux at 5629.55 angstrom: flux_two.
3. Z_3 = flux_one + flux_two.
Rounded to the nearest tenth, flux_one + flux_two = 9.7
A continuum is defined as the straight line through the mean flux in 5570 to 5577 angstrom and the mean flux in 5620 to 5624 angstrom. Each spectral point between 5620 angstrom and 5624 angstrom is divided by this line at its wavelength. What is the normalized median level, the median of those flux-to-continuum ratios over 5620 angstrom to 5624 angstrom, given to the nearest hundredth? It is 1.00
